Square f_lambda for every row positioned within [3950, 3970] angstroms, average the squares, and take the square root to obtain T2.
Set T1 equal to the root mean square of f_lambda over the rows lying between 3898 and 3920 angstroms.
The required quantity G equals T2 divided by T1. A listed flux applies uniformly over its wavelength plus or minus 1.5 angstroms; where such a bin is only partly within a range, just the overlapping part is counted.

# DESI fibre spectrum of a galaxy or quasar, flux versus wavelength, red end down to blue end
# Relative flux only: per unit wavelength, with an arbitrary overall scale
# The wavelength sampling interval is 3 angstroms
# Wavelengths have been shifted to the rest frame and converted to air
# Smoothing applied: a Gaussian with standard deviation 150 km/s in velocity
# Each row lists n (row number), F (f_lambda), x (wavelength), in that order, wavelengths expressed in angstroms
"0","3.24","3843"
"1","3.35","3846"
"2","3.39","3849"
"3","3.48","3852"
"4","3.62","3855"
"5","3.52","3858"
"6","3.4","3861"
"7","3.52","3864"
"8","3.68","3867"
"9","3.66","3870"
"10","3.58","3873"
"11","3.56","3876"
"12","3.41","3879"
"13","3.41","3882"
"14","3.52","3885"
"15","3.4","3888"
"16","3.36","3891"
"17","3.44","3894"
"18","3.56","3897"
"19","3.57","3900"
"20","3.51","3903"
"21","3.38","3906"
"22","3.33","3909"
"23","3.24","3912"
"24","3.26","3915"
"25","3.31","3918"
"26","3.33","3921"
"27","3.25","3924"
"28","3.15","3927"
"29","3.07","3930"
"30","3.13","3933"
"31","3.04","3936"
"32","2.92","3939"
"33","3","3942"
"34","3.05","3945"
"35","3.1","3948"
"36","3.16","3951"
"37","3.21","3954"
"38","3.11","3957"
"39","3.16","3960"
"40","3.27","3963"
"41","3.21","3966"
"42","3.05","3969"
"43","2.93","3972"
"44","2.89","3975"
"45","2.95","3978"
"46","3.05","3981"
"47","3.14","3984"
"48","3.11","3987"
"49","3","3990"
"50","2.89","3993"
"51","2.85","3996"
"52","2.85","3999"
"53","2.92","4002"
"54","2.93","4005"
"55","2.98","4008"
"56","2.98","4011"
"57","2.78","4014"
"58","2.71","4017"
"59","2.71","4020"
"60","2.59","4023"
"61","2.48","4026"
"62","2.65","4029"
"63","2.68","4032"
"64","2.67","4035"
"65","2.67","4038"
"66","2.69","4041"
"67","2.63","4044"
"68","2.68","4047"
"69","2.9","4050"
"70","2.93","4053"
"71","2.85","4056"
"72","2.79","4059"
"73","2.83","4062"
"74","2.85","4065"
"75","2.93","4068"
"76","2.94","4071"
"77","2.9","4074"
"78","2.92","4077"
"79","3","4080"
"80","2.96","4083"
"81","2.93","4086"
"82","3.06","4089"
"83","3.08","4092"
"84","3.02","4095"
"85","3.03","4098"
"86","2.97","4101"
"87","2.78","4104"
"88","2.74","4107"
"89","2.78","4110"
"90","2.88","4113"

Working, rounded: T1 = 3.37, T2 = 3.17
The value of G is 0.94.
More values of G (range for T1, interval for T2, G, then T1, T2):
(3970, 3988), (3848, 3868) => 1.17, 3.01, 3.52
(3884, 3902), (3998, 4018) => 0.83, 3.48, 2.88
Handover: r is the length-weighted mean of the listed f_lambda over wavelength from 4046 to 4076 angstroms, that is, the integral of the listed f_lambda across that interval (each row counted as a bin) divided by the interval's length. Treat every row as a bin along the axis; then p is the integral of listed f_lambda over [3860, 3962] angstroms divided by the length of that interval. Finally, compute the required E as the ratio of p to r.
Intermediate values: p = 3.3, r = 2.9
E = 1.16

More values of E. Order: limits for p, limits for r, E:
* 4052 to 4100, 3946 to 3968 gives 0.93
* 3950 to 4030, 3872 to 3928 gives 0.87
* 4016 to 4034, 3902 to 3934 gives 0.81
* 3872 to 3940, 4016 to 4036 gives 1.26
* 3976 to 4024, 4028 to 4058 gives 1.06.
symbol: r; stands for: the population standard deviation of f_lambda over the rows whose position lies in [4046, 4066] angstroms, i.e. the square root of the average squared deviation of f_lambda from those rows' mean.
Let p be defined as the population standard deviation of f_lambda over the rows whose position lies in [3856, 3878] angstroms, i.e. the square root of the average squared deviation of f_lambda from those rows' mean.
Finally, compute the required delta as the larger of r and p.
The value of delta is 0.09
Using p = 0.088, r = 0.075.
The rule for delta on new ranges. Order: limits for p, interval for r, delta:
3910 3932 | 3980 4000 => 0.11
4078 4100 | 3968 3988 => 0.09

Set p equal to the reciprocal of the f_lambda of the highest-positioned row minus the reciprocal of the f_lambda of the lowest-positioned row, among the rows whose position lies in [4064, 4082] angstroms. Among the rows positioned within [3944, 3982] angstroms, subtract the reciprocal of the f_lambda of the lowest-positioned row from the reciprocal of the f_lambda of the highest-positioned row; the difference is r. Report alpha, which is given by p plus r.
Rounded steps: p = -0.018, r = 0.000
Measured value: -0.018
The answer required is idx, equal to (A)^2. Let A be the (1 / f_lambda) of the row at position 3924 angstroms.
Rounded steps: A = 0.31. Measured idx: 0.095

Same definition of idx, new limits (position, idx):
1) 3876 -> 0.079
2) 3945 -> 0.107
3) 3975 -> 0.120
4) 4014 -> 0.129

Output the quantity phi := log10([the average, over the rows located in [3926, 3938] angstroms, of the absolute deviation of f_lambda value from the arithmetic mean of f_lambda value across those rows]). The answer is -1.4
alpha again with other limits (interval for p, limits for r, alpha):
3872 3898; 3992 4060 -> 0.014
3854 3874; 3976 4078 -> 0.007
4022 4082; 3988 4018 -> -0.017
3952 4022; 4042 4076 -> 0.022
